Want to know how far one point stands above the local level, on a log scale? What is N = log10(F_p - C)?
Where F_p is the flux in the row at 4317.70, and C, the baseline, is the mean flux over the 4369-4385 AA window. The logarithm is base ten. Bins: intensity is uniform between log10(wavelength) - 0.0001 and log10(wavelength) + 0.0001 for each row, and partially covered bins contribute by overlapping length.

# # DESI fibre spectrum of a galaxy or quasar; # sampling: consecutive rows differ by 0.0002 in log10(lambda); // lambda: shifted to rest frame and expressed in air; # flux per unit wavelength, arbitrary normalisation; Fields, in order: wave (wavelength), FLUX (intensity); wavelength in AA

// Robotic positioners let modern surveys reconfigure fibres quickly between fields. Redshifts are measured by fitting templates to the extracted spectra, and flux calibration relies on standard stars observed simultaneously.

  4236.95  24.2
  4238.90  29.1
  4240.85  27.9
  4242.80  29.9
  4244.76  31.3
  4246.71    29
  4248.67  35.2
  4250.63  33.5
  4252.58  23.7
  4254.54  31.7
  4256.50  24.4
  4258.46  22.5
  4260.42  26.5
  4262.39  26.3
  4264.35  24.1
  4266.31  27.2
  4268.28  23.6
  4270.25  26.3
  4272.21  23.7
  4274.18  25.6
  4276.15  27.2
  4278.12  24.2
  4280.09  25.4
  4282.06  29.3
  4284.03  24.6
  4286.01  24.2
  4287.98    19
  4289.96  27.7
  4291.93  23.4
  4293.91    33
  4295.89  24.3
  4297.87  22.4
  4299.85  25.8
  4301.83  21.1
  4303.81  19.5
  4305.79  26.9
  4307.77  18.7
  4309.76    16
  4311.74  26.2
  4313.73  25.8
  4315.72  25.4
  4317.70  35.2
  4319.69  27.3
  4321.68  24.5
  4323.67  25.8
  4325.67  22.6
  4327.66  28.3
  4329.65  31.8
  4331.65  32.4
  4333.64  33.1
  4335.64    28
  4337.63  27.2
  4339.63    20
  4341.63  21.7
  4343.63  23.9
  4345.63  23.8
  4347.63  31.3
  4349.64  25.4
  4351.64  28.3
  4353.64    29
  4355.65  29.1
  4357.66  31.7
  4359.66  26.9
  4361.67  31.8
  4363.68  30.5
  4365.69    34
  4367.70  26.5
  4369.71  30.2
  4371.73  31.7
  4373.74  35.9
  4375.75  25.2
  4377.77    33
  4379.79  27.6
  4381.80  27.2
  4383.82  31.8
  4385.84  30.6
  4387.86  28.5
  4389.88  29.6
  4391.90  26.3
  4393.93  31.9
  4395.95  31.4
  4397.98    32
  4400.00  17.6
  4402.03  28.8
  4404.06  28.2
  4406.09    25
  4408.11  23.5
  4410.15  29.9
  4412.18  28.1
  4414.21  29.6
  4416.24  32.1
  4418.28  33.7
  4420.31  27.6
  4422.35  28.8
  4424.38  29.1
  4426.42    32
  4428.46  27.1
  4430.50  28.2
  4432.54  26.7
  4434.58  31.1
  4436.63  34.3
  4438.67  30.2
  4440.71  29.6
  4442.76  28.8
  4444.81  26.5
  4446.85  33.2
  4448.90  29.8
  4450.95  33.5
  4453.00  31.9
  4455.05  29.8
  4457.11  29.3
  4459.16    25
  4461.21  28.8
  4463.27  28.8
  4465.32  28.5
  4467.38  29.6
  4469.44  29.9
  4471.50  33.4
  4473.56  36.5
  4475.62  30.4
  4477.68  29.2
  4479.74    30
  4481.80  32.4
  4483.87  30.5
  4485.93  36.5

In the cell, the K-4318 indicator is 0.69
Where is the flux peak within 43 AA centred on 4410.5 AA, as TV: 4418.28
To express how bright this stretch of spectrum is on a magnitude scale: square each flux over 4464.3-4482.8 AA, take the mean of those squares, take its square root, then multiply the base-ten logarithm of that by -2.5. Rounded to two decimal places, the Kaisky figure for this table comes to -3.74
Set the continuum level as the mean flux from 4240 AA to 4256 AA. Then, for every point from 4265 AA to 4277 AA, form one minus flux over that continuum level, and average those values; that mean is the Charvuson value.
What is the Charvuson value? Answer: 0.15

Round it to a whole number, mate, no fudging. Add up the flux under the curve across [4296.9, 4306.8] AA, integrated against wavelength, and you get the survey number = 229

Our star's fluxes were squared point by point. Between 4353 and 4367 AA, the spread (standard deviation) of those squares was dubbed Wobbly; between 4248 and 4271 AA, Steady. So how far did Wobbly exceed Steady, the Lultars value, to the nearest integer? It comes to -99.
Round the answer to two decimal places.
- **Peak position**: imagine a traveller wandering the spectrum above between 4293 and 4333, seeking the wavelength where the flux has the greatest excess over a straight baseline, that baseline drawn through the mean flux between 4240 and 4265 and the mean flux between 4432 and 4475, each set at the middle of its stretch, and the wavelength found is 4317.70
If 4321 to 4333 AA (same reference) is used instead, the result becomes 4331.65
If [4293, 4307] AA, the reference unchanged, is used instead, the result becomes 4293.91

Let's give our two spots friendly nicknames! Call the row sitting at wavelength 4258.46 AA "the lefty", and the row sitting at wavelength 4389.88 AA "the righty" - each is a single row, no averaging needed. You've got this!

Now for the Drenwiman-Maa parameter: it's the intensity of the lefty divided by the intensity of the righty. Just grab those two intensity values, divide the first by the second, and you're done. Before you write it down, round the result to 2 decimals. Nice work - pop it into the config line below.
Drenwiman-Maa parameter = 0.76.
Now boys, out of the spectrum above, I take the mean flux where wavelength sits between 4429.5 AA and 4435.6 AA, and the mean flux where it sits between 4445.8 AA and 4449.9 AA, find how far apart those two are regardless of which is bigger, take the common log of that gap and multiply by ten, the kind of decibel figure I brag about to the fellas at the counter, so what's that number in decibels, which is 5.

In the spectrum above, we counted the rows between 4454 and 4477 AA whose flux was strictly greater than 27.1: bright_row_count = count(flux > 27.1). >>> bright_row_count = 10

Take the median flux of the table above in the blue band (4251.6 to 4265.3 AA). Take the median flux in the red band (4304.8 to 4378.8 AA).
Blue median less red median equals -2.9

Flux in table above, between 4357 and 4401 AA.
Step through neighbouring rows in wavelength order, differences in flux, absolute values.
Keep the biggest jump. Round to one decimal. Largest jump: 14.4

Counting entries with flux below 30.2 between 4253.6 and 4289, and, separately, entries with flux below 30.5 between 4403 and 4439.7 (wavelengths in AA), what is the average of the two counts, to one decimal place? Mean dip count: 15.0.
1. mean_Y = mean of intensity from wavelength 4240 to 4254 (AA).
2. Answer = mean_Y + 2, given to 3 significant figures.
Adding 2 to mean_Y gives 32.1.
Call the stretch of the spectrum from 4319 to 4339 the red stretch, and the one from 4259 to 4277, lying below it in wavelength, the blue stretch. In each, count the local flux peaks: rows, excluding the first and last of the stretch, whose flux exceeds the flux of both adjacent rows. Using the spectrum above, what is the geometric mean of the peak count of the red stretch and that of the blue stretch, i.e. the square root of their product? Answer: 2.00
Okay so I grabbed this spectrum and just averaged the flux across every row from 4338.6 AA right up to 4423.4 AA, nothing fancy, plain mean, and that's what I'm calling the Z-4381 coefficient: 29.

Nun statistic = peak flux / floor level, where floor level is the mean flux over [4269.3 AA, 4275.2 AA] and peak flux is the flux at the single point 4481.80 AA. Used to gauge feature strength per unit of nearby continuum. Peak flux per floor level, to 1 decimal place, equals 1.3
